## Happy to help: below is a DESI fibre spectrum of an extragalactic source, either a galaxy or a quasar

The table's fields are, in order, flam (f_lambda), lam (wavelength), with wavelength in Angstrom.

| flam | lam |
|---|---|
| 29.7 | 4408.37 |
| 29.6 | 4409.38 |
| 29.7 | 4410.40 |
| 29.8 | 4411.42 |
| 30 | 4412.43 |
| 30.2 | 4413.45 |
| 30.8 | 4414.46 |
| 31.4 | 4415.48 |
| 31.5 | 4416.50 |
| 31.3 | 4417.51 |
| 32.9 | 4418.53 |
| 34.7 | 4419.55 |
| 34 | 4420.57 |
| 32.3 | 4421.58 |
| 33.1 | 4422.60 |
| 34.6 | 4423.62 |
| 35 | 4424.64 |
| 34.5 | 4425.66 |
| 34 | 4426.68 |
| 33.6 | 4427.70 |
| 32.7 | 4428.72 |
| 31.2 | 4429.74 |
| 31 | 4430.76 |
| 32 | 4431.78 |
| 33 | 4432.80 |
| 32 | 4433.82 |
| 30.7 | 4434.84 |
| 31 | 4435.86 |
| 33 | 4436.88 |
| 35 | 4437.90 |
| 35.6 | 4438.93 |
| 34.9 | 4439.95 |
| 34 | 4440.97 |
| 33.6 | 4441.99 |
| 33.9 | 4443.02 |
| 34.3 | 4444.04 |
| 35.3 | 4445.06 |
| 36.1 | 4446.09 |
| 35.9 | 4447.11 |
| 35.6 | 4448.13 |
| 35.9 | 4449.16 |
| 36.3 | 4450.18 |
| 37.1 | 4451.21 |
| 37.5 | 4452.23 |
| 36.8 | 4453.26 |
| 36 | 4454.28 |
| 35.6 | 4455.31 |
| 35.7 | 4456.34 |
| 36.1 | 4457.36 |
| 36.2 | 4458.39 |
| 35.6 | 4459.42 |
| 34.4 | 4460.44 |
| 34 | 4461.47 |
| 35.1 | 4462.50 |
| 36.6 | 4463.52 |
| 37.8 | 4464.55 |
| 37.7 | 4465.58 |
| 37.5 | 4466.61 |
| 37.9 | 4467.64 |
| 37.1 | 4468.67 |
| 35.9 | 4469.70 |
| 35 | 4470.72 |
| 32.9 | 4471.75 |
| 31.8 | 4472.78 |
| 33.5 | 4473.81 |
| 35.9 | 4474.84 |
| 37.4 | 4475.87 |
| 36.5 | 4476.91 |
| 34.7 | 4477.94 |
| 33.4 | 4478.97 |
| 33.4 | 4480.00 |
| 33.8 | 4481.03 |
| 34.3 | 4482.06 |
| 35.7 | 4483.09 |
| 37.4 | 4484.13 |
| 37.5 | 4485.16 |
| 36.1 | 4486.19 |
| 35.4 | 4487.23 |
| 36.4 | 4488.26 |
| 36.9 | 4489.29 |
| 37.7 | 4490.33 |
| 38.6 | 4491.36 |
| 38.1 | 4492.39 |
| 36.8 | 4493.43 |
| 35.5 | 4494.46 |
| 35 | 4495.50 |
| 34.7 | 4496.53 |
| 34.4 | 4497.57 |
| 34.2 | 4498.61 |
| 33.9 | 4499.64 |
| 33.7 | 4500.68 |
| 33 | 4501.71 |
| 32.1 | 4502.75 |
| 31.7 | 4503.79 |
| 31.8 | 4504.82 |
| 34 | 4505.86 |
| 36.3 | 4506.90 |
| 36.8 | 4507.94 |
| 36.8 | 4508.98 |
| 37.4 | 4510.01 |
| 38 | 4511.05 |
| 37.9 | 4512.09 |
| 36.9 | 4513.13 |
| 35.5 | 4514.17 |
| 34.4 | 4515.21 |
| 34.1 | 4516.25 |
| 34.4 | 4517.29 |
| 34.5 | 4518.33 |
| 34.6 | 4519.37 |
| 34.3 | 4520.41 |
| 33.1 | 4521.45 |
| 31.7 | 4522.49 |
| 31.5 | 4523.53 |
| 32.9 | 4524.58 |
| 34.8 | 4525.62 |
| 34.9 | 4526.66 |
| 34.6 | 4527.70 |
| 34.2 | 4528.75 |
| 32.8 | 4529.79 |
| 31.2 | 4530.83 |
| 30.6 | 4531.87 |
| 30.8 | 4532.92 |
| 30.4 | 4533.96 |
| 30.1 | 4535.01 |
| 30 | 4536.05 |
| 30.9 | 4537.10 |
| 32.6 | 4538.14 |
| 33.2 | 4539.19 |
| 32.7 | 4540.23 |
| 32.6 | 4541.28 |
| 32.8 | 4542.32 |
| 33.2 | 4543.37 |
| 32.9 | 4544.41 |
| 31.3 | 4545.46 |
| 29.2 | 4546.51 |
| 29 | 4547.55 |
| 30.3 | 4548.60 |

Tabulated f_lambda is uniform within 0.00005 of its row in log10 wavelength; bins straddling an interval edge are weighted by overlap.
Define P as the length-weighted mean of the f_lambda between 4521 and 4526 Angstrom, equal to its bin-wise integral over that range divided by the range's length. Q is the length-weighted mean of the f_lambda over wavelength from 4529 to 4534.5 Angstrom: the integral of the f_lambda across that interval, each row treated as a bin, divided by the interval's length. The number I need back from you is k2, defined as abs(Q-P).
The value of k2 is 1.4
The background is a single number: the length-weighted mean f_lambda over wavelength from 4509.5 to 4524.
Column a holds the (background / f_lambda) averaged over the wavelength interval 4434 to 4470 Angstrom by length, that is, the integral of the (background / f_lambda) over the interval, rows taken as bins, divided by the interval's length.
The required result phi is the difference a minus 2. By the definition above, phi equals -1.01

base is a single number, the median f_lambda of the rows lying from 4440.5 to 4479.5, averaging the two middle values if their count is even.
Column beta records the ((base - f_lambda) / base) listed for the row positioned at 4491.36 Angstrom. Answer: -0.075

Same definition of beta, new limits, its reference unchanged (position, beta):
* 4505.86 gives 0.053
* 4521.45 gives 0.078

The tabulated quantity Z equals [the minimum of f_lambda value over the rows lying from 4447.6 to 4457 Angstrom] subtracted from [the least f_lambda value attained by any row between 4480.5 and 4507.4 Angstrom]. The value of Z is -4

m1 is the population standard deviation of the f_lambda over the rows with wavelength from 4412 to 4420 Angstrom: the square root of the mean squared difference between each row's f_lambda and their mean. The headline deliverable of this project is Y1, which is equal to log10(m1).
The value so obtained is 0.16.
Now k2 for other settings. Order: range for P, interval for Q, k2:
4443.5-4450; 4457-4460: 0.3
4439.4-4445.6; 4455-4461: 1.2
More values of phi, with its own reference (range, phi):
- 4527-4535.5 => -0.90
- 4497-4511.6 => -0.99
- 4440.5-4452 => -1.01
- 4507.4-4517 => -1.04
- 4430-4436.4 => -0.89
